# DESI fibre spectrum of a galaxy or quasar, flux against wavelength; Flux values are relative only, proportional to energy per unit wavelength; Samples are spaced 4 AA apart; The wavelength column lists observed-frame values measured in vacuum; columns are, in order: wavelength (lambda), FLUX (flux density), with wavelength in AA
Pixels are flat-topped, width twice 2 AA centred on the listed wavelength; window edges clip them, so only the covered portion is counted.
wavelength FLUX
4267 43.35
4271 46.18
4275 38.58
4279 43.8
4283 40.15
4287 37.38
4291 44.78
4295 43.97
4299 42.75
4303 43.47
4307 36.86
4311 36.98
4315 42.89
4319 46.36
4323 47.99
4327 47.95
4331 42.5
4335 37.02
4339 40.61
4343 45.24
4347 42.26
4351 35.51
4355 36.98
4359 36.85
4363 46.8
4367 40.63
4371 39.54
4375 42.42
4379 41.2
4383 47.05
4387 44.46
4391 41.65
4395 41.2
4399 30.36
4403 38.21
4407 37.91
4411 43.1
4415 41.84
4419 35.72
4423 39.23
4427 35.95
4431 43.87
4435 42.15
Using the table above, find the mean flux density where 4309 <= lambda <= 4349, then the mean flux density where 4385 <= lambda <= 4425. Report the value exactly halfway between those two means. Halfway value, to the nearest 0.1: 41.2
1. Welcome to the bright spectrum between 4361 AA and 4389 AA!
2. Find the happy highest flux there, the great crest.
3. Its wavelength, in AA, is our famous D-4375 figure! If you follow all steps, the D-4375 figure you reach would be 4383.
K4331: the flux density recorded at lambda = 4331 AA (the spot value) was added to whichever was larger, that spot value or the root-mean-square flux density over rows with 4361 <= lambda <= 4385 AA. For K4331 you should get 85.5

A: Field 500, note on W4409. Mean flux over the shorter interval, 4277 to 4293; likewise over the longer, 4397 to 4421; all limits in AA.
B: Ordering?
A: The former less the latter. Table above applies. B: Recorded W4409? 4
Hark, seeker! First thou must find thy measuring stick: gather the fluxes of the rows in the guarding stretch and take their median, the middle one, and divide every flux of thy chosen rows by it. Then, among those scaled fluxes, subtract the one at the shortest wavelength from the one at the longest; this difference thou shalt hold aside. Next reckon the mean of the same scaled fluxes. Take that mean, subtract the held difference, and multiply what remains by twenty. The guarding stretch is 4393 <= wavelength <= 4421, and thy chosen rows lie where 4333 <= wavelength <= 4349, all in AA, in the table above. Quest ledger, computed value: 18.9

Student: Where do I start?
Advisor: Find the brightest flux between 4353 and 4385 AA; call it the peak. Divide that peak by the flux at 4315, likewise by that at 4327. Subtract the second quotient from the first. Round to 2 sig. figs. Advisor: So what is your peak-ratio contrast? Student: 0.12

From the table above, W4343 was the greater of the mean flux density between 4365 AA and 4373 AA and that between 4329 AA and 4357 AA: 40.1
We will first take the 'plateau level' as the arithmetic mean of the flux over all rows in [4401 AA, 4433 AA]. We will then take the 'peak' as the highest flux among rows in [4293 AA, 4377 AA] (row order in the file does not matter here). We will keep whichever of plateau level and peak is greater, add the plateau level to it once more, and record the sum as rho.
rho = 87.5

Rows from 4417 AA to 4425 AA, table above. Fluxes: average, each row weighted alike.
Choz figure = 37.5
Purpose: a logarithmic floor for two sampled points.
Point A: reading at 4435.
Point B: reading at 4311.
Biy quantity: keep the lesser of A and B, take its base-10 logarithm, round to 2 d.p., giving 1.57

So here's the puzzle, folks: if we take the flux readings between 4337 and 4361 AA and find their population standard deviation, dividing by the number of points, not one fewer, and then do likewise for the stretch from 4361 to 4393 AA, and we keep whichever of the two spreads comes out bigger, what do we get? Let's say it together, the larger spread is 3.44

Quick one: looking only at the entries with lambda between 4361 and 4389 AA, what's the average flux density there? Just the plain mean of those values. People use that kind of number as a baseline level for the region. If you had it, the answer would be 43.2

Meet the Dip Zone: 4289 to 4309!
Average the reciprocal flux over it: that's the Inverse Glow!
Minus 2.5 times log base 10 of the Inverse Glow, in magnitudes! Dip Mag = 4.06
